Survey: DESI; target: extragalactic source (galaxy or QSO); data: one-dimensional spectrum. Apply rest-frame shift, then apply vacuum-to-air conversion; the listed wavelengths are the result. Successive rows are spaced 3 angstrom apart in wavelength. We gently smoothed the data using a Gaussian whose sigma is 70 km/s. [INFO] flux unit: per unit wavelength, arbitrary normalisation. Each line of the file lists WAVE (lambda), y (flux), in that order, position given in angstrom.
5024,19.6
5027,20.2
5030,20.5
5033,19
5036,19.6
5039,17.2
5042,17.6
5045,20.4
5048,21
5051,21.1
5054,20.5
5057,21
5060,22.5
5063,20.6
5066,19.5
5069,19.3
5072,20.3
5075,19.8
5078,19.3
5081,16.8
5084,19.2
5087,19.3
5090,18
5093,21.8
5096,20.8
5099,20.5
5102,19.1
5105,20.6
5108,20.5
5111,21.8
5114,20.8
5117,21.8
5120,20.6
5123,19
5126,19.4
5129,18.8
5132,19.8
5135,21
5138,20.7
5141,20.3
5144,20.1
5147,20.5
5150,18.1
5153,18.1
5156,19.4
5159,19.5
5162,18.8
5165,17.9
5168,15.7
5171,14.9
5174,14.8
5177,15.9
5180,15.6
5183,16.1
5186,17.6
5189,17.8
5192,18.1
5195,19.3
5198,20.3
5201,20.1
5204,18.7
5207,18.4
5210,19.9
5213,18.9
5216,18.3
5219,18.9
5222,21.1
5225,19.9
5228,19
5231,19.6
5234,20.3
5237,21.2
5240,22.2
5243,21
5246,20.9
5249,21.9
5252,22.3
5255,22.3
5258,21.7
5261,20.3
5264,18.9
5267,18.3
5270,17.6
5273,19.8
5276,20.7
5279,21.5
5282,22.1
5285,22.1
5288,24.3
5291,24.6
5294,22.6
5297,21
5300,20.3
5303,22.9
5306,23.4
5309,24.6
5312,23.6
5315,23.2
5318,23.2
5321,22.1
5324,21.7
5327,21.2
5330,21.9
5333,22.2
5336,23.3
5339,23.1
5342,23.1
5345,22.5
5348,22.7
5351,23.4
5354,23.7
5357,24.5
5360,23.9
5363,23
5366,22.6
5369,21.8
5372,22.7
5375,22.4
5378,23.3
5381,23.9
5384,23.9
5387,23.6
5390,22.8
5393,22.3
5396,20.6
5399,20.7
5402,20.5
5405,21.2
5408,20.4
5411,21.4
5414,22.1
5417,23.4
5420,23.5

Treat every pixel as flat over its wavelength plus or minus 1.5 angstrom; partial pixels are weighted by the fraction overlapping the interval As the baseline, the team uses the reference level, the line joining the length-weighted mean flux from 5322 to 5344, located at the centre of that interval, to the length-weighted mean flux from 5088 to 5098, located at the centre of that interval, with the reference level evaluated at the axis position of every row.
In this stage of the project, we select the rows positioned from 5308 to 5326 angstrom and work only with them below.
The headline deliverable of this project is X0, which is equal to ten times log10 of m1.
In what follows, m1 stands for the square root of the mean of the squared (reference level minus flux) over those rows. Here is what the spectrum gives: 1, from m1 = 1.3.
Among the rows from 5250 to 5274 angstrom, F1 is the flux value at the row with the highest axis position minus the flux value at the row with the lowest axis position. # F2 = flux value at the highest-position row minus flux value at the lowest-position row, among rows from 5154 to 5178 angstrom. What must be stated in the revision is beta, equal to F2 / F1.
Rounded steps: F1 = -2.5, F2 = -3.5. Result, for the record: 1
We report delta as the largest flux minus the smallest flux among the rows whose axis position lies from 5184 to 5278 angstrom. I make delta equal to 4.7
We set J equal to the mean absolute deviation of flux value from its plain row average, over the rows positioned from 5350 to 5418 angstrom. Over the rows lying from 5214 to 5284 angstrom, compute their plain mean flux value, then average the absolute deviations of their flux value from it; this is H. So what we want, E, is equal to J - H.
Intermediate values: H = 1.20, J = 1.0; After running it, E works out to -0.17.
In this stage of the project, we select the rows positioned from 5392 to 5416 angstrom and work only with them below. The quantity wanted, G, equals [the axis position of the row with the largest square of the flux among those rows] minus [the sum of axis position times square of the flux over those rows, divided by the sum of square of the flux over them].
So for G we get -10.5 angstrom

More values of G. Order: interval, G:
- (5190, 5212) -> -3.1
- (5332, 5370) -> 6.0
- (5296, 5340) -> -9.1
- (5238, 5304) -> 18.8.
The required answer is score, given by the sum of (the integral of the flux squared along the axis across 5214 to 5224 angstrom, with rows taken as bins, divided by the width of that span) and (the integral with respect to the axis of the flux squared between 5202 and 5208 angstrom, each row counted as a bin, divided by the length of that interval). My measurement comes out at 728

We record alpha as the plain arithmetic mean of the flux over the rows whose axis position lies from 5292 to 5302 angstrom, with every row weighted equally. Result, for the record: 21.3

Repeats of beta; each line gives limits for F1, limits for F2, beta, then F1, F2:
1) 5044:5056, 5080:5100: 37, 0.1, 3.7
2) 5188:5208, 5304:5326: -3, 0.6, -1.7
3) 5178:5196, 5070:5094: 0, 3.7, 1.5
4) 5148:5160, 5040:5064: 2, 1.4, 3.0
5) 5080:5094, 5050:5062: 0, 5.0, 1.4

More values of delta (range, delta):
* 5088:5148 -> 3.8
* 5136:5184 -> 5.9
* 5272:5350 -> 4.8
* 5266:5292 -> 7.0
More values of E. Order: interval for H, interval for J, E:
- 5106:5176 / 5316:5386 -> -0.80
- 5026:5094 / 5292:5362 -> -0.25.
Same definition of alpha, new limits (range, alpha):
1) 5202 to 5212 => 19.0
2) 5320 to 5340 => 22.2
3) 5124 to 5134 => 19.3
